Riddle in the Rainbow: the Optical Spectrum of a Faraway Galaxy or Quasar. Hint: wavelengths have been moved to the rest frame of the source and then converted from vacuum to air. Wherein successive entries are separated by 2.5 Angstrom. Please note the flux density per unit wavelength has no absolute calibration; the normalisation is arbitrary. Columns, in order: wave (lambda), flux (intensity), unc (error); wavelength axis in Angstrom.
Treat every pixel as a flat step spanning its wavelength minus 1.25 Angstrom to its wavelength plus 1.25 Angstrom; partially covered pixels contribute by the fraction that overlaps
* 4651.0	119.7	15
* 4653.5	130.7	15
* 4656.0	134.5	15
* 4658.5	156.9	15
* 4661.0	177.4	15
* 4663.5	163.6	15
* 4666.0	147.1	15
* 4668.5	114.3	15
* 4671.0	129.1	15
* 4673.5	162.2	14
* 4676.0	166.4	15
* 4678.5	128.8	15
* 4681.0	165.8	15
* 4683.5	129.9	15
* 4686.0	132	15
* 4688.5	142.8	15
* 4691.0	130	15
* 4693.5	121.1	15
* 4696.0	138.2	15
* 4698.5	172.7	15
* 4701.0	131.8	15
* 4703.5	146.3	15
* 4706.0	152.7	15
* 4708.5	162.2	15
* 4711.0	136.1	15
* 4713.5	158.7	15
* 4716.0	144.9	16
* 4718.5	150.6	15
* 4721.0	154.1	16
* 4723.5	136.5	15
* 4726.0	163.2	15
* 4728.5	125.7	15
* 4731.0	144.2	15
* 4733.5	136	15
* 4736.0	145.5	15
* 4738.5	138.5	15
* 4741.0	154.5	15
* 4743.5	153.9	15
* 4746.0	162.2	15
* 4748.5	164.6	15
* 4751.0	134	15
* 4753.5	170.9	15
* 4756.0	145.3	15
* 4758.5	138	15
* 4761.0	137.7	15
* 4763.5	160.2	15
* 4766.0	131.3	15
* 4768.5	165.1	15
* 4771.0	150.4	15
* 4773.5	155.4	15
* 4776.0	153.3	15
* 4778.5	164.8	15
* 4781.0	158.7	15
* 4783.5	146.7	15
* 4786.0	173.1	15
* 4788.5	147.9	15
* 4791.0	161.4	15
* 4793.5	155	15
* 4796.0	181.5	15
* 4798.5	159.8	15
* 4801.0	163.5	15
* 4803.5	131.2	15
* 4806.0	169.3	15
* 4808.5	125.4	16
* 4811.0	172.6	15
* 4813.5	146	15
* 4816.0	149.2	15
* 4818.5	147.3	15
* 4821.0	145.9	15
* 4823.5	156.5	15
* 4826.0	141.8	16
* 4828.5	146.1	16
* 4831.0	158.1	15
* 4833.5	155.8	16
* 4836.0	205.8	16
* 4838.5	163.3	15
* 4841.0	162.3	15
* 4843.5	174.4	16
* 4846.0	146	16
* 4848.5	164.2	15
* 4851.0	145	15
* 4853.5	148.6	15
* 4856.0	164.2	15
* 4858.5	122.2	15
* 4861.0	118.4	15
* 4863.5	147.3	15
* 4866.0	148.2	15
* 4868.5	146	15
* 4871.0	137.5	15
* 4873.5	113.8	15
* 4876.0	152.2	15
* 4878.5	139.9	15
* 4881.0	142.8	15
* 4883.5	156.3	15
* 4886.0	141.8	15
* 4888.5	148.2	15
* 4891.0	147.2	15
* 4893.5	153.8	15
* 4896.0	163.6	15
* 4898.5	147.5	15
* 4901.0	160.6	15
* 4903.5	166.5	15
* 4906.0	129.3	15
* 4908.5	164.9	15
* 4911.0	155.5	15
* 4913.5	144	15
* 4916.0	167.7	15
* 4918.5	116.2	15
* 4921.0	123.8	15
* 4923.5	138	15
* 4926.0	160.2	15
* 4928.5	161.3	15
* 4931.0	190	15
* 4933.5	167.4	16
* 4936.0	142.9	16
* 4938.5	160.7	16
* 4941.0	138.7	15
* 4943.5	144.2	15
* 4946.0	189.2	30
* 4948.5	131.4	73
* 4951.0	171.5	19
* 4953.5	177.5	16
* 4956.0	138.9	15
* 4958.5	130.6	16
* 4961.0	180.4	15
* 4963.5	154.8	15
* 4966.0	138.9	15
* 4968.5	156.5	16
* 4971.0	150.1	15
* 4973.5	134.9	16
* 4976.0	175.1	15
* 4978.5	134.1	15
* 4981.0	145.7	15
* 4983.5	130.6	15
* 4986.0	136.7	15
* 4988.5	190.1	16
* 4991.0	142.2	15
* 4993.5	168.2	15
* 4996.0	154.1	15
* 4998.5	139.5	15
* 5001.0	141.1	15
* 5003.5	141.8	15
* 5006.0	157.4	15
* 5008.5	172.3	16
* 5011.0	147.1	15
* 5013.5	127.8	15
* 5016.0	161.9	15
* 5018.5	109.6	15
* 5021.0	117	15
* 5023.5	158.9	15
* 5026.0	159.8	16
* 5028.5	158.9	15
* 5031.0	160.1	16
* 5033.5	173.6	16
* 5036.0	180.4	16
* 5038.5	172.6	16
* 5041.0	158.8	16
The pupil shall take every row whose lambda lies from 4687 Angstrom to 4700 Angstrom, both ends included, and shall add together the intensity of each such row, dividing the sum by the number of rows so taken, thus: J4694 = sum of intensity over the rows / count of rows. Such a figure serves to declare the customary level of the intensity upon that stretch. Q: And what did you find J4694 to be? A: 141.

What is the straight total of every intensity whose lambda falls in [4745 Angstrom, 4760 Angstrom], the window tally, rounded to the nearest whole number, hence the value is 915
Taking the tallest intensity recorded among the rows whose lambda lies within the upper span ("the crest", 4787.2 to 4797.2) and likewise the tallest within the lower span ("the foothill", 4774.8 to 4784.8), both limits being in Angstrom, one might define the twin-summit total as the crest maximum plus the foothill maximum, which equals 346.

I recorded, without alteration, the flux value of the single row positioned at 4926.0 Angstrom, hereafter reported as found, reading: 160.2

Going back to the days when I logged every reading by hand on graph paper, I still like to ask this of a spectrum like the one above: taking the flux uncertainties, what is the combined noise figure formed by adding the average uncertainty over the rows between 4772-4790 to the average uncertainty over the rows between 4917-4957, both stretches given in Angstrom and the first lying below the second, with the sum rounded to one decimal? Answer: 35.1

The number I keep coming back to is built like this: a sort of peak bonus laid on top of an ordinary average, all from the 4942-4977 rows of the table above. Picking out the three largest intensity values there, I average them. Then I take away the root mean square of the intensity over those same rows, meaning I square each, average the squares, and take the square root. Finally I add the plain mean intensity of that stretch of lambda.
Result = 181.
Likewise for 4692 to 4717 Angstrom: 164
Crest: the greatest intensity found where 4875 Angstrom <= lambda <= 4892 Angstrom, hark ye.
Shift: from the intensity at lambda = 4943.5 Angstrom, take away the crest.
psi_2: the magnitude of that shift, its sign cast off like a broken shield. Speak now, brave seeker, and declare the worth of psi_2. 12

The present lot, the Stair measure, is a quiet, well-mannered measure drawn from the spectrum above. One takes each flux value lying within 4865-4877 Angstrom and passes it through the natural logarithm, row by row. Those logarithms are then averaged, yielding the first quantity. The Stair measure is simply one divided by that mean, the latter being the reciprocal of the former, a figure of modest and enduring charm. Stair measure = 0.203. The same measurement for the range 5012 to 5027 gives 0.203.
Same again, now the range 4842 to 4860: 0.199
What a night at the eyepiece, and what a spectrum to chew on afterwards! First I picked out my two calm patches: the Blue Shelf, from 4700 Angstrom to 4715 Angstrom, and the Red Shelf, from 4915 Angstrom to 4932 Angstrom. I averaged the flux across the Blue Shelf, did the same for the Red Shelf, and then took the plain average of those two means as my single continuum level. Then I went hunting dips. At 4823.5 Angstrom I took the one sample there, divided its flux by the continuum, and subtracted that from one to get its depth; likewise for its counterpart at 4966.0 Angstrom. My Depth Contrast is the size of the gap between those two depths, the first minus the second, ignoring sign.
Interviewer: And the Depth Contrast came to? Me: 0.12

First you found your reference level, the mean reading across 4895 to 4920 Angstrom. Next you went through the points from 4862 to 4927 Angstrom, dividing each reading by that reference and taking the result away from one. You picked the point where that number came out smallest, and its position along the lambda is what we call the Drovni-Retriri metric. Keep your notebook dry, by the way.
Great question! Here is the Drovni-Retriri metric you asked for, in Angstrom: 4916.0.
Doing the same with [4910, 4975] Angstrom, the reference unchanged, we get 4931.0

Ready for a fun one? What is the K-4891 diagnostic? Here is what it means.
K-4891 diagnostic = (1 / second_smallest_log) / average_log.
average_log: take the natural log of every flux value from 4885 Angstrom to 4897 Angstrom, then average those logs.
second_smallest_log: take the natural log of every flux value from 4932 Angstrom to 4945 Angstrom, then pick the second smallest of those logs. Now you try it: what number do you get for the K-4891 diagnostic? 0.0402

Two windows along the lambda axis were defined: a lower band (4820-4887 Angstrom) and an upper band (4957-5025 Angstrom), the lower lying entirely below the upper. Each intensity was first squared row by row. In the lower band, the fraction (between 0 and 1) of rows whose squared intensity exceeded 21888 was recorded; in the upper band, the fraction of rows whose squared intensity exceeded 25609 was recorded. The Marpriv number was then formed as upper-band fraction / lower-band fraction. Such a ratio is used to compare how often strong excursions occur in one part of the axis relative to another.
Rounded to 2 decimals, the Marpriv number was 0.46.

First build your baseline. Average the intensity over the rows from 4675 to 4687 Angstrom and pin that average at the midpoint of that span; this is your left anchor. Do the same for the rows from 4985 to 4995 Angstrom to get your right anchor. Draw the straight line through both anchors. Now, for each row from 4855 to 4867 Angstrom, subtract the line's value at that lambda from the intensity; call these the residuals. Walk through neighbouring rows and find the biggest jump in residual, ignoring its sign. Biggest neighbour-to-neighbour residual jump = 42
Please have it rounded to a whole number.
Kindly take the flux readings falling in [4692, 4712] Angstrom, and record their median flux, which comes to 142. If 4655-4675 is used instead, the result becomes 152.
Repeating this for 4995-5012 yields 147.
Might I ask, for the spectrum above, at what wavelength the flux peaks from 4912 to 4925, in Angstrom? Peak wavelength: 4916.0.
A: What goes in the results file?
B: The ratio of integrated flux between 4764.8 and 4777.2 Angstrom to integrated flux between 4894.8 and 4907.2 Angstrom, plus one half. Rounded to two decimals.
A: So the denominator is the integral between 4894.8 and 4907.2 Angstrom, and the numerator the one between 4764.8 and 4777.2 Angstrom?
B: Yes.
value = 1.48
